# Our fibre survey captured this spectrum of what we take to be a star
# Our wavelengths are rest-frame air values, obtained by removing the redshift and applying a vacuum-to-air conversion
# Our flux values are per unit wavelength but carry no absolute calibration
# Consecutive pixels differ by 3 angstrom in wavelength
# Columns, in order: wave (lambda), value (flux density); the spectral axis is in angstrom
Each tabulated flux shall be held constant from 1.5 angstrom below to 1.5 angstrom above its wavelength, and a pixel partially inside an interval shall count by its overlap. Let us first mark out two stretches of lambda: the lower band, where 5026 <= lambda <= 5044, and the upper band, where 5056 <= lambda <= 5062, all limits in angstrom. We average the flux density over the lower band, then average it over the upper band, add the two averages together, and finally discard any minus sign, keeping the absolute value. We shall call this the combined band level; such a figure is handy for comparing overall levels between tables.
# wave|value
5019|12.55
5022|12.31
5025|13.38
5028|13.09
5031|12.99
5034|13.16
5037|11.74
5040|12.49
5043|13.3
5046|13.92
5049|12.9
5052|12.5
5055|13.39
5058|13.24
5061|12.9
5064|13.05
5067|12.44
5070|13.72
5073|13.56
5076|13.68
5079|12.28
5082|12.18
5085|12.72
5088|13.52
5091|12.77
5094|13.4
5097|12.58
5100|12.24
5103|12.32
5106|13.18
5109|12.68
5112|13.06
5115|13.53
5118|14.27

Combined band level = 25.9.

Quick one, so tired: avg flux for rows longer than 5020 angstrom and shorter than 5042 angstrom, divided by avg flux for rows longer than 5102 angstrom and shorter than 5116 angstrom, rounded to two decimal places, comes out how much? 0.98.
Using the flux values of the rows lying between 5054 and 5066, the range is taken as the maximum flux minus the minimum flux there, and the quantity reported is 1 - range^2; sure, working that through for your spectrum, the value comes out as 0.76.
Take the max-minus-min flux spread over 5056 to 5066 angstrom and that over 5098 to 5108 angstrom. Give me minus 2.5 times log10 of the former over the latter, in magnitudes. 1.1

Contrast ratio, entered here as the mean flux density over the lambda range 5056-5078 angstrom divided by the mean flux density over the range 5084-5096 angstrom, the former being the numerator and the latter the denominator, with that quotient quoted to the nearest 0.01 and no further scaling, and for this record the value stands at 1.01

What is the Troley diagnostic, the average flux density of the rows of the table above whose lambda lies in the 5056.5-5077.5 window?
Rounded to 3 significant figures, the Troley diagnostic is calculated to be 13.2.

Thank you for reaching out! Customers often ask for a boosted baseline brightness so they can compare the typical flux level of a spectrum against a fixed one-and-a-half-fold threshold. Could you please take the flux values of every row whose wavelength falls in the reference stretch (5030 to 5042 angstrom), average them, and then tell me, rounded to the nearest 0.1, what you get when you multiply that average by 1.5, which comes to 18.9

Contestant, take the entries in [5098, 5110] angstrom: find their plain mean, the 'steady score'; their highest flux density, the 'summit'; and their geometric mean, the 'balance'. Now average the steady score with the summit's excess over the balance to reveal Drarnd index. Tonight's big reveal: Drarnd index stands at 6.59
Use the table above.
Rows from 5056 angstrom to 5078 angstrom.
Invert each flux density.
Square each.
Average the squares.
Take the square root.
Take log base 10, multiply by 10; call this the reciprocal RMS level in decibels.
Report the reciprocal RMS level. -11.21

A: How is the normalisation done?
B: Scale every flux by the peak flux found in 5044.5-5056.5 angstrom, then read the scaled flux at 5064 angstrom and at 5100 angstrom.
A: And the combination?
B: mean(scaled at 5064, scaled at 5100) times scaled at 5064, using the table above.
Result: 0.85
